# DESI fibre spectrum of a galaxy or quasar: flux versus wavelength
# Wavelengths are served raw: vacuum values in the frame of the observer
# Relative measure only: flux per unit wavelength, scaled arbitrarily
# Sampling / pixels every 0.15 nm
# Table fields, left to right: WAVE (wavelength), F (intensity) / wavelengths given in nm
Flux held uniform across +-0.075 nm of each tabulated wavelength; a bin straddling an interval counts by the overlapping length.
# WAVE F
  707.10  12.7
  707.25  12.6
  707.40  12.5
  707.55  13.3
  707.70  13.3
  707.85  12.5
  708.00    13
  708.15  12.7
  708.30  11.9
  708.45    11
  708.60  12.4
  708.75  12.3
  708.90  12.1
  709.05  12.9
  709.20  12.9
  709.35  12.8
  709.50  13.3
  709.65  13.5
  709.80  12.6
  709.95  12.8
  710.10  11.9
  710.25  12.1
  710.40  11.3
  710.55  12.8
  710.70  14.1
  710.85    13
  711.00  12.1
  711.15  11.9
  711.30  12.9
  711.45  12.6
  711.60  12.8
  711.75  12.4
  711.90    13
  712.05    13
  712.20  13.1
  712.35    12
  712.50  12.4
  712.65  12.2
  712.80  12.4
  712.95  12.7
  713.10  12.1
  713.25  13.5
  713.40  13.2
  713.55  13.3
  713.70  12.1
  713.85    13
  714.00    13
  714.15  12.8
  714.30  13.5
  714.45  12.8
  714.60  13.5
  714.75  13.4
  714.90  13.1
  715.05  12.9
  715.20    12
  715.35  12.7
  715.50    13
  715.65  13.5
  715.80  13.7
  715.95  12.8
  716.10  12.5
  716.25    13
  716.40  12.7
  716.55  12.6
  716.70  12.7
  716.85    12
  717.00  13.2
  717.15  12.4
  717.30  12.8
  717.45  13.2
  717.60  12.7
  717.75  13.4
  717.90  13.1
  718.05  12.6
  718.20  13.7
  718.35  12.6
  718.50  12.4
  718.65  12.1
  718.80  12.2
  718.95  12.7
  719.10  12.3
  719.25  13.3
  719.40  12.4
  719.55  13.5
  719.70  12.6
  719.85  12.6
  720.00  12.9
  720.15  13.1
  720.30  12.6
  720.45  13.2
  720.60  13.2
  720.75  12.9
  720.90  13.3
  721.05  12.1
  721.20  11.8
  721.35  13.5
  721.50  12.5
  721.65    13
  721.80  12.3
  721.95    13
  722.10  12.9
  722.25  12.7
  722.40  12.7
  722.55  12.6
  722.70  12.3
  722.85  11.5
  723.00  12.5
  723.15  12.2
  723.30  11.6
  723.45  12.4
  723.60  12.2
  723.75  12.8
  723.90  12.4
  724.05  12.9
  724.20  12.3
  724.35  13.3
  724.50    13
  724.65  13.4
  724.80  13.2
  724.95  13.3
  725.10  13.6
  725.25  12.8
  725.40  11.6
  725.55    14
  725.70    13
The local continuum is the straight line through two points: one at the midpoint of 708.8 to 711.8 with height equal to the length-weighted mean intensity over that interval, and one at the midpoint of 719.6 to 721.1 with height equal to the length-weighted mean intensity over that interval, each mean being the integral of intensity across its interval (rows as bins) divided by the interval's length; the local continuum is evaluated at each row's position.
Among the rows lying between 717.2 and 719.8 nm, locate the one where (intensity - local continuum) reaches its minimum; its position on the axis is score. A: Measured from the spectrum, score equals 718.65 nm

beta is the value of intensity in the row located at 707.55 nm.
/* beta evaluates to 13.3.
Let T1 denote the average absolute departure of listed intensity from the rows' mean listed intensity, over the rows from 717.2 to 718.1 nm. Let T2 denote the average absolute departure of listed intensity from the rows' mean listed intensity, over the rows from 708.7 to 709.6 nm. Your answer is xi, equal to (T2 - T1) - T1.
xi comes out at -0.19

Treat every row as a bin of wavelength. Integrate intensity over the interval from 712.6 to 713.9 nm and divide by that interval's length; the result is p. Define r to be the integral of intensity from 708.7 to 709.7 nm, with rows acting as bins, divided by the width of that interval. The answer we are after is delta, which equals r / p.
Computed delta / 1.01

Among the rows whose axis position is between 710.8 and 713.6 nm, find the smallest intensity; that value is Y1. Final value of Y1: 11.9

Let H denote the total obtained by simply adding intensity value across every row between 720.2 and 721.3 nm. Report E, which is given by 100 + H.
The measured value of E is 189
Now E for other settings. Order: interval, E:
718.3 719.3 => 188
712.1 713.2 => 187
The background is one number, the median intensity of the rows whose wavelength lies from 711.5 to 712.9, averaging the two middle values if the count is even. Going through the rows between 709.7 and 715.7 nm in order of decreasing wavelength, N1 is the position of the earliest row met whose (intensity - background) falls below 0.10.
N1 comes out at 715.20 nm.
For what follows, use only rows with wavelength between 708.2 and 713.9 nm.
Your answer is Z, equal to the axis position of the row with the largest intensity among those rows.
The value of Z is 710.70 nm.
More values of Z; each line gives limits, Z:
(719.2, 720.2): 719.55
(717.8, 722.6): 718.20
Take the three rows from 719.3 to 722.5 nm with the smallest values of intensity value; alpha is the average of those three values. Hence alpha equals 12.1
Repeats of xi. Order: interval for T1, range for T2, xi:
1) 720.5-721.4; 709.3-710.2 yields -0.74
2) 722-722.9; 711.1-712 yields -0.43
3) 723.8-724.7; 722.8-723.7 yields -0.37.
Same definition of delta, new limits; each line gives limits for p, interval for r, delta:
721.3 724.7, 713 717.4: 1.02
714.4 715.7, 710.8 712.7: 0.97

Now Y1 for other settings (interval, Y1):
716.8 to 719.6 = 12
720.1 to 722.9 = 11.5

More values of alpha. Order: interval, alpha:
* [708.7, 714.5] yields 11.7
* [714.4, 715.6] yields 12.5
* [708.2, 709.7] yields 11.7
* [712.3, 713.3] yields 12.1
